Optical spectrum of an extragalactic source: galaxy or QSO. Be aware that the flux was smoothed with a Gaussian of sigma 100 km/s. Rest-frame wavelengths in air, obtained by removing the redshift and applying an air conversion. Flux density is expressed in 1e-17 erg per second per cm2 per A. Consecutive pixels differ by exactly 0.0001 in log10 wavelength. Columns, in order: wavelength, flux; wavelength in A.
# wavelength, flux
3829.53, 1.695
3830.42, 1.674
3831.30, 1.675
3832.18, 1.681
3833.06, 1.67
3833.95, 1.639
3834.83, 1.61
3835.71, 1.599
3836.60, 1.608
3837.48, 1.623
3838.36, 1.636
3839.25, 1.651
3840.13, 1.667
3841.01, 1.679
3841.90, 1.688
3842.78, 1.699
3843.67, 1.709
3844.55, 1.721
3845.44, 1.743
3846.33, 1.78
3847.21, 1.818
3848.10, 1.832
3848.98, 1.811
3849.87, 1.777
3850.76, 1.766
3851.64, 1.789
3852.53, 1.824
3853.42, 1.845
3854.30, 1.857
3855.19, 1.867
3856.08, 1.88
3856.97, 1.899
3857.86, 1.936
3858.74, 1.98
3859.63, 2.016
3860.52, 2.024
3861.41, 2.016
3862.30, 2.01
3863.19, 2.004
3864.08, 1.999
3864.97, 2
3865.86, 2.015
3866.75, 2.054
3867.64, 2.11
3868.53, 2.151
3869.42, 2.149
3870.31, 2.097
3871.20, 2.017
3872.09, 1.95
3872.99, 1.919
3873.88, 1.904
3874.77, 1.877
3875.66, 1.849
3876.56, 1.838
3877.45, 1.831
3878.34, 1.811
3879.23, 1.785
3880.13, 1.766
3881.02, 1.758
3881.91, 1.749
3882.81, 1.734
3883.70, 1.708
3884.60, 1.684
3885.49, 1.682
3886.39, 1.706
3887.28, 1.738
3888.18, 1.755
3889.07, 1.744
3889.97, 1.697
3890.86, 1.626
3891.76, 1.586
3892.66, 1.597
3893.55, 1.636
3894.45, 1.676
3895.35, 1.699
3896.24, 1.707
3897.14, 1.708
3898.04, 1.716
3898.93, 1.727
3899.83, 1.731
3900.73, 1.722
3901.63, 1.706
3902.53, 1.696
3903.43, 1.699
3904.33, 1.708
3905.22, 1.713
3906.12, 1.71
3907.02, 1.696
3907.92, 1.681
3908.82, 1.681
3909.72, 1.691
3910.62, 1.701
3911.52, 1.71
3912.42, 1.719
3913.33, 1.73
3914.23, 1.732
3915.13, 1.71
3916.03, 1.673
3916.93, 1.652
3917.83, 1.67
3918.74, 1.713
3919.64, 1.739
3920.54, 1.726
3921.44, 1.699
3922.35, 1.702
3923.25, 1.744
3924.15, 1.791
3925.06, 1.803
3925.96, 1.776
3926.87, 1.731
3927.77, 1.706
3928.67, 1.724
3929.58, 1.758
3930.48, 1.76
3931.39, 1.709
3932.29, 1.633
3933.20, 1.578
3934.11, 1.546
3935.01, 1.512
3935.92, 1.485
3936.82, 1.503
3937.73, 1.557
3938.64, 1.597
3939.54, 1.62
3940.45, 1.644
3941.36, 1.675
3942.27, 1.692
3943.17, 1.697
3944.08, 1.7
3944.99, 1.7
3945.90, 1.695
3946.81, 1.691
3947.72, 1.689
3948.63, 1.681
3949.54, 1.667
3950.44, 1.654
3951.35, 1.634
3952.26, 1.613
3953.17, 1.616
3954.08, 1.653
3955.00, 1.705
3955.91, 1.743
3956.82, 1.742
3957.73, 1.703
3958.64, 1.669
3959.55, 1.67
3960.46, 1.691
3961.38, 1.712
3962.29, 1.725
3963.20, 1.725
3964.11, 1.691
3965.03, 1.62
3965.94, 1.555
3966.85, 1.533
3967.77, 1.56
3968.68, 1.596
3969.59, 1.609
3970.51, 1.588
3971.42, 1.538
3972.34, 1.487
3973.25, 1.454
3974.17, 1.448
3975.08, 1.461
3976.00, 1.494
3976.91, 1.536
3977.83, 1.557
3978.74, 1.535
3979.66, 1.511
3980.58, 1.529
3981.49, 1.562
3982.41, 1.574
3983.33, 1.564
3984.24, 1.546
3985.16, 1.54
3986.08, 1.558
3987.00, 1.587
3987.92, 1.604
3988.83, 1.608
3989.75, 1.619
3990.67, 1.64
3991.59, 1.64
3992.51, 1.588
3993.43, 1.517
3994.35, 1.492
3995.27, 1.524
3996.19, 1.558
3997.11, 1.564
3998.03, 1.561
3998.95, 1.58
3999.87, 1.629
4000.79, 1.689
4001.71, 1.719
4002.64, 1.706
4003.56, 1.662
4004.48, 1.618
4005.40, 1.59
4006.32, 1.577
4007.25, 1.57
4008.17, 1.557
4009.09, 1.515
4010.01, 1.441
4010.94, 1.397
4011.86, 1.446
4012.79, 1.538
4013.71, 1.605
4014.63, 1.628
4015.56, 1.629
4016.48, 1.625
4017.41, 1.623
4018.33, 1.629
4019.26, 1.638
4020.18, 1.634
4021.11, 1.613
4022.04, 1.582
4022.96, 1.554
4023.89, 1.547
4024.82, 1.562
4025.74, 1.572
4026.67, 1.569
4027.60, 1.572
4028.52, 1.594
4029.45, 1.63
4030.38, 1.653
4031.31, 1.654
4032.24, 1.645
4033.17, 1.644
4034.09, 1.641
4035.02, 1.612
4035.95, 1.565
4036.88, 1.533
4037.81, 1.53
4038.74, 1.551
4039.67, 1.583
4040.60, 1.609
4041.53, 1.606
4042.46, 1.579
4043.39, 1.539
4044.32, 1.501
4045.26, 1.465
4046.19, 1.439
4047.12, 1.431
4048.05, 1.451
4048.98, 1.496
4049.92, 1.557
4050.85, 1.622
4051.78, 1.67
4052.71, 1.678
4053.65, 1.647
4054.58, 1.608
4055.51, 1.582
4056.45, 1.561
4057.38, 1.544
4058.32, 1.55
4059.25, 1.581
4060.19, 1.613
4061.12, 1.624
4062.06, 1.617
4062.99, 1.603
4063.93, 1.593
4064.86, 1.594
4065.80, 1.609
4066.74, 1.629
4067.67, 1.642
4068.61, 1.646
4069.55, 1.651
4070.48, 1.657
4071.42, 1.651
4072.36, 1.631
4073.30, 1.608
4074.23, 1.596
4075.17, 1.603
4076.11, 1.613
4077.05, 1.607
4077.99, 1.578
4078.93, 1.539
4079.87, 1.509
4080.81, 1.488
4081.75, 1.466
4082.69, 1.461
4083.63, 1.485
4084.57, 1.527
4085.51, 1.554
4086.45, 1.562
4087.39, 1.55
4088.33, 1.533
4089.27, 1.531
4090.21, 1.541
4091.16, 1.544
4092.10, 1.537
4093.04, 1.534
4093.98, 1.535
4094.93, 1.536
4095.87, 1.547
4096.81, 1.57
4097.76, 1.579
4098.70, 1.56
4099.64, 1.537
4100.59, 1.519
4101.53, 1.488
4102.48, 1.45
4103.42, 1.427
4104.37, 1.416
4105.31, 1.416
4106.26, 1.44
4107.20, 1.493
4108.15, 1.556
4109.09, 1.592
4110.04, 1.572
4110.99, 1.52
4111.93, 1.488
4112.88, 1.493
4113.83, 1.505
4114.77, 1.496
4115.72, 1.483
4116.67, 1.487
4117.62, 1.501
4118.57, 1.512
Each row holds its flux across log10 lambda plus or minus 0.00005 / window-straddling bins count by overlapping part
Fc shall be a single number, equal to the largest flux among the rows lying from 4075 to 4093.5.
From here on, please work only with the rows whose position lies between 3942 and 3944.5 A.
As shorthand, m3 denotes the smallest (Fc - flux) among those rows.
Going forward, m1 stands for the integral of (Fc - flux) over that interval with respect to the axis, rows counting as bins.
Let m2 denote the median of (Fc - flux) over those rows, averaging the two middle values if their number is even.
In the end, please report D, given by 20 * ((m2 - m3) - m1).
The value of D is 4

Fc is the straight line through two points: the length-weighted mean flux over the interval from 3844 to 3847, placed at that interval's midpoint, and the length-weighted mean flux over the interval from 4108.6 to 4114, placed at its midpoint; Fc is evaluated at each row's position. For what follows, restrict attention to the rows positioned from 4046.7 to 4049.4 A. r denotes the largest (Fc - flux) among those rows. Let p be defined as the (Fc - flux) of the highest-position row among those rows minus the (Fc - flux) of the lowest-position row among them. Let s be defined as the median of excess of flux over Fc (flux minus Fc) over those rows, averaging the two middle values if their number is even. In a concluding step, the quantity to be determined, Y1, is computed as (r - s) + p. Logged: 0.22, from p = -0.07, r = 0.15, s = -0.13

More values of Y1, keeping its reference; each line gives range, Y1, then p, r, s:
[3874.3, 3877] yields -0.19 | 0.04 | -0.11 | 0.12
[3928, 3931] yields -0.15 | -0.04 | -0.04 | 0.08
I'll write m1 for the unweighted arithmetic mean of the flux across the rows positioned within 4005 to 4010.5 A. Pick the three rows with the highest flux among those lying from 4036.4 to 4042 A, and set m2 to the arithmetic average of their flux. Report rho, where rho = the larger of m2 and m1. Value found 1.60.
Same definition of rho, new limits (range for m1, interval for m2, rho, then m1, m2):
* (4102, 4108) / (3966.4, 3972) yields 1.60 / 1.44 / 1.60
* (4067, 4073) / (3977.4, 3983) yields 1.65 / 1.65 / 1.56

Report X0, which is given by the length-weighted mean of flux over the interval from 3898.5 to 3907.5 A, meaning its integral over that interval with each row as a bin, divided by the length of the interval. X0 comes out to 1.71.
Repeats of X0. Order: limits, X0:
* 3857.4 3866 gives 2.00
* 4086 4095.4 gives 1.54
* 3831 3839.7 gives 1.64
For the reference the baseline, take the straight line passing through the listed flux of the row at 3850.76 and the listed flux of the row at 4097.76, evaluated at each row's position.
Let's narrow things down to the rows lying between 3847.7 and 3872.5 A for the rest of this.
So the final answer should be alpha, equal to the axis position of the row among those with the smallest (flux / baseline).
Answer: 3850.76 A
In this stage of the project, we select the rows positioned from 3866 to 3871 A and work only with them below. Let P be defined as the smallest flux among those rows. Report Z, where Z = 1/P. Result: 0.487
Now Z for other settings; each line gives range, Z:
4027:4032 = 0.636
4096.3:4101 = 0.658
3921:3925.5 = 0.589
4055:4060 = 0.648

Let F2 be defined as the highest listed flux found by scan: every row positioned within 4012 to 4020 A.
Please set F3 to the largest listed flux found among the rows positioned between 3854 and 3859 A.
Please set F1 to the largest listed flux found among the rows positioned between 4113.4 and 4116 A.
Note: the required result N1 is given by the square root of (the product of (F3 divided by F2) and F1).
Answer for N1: 1.35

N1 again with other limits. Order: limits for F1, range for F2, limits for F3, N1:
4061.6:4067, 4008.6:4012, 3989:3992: 1.33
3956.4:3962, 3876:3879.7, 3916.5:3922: 1.28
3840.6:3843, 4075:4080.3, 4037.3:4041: 1.30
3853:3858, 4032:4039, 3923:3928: 1.46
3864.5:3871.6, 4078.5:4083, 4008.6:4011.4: 1.46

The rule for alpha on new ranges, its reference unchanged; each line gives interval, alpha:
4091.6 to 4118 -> 4104.37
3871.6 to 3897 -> 3891.76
